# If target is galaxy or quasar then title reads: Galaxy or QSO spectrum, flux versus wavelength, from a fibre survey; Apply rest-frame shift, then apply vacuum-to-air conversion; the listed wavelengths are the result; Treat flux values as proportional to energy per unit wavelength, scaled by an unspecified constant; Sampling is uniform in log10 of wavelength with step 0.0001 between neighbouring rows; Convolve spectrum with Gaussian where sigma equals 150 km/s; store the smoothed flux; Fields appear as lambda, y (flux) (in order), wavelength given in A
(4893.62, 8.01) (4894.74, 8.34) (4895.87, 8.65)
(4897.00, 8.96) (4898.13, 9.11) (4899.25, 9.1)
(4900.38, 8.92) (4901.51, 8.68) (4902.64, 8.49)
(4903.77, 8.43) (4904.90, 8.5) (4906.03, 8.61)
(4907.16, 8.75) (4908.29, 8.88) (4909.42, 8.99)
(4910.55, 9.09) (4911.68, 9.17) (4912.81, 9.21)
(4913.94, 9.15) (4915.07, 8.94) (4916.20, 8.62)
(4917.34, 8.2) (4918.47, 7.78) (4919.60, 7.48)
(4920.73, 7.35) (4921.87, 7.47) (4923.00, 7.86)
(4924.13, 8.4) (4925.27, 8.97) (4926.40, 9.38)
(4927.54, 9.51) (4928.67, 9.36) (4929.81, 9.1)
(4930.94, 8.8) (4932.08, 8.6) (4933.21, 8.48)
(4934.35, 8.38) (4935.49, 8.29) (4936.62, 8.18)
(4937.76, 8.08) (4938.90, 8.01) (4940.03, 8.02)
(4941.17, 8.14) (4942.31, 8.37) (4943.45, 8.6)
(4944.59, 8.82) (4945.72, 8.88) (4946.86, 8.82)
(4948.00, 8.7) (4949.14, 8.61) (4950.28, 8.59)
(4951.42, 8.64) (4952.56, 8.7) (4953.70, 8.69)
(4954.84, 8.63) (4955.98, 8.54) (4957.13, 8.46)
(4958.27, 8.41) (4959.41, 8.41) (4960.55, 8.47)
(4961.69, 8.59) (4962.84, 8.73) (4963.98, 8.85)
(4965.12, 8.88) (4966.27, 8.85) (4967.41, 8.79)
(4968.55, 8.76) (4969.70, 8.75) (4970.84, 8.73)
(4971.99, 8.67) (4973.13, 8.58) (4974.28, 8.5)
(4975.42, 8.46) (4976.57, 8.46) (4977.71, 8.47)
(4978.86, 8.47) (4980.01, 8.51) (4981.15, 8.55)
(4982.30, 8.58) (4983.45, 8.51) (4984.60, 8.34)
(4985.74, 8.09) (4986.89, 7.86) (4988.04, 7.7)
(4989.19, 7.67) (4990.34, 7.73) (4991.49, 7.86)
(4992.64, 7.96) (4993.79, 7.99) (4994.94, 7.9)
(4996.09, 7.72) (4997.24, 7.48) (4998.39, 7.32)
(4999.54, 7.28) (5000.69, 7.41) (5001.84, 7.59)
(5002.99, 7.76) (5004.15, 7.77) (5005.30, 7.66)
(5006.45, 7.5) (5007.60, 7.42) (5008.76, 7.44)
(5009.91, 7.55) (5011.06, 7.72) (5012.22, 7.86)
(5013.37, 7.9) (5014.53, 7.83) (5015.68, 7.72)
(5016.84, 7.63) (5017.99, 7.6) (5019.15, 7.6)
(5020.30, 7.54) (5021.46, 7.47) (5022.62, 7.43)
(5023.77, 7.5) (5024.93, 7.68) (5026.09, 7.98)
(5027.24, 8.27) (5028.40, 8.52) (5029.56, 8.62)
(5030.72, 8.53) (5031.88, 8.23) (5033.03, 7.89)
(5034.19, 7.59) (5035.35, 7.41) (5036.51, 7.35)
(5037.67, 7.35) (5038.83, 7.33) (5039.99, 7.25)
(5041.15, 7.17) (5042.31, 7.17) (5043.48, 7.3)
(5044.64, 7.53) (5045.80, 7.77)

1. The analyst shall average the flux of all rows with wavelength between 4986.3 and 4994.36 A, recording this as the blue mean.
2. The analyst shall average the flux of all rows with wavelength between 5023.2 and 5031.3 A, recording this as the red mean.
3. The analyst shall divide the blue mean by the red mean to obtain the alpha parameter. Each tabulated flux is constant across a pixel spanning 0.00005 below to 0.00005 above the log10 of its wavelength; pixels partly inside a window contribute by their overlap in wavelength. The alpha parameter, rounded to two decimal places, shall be 0.96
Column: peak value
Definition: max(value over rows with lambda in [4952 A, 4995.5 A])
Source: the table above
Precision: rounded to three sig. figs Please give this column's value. 8.88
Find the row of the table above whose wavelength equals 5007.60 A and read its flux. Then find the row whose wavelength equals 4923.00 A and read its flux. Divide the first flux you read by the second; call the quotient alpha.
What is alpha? 0.944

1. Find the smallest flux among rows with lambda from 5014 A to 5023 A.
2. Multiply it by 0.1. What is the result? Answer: 0.743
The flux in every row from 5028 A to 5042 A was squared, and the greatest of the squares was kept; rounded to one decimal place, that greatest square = 74.3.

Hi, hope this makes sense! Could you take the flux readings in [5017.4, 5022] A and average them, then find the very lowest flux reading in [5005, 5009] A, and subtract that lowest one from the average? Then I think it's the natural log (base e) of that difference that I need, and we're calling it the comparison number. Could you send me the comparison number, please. -2.0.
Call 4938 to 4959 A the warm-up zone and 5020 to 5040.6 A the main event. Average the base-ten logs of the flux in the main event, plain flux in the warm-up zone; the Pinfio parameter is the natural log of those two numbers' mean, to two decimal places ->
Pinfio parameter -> 1.55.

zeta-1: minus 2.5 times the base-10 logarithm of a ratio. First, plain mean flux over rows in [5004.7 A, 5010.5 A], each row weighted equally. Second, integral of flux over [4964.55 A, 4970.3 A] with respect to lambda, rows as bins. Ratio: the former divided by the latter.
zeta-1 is 2.07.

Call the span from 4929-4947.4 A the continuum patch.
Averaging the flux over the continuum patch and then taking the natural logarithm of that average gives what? 2.14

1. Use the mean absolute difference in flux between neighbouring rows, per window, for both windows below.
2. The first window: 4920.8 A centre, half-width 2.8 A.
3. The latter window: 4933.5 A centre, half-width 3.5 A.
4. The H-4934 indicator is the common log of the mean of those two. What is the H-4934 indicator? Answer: -0.75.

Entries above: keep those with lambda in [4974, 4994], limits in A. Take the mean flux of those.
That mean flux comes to 8.2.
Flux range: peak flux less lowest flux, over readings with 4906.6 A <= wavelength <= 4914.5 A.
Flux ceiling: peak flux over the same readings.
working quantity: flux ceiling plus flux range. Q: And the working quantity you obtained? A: 9.7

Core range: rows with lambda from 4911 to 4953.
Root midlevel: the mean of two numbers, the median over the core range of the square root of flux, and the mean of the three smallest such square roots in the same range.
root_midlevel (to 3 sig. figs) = 2.83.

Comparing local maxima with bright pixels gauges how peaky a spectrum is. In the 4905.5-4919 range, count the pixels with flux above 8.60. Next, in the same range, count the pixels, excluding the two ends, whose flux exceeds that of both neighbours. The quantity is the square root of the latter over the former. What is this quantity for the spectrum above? 0.32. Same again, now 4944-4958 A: 0.47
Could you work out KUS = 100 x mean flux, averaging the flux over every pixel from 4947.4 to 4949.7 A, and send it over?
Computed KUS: 865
